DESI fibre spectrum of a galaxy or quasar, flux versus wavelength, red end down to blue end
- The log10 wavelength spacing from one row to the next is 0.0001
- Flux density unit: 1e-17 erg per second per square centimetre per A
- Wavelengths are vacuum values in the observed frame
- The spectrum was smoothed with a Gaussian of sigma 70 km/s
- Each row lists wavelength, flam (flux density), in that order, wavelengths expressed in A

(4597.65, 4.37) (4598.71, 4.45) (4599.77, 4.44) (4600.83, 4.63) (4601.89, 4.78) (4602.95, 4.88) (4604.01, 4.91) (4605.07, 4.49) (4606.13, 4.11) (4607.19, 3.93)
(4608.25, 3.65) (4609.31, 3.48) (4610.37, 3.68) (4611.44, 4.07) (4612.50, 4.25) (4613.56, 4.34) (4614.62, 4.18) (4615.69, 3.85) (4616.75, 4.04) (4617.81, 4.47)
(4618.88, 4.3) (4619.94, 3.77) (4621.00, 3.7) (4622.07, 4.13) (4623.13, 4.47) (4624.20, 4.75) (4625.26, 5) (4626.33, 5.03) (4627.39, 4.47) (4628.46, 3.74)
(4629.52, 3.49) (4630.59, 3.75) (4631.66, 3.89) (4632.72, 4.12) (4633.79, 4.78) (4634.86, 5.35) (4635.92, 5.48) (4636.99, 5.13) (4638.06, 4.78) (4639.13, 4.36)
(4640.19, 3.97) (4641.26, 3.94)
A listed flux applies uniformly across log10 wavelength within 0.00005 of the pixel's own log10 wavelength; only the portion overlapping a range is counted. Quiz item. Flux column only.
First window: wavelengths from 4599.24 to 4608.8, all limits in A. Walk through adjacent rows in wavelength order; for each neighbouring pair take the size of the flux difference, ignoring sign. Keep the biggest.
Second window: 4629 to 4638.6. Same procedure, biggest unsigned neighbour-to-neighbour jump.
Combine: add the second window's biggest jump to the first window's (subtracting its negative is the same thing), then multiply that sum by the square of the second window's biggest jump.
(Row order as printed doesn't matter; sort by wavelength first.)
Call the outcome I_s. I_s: 0.47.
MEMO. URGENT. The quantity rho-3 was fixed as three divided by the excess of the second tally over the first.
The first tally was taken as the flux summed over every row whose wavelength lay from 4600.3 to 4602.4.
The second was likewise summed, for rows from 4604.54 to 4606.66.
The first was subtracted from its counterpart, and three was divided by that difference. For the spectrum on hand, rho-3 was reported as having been -3.7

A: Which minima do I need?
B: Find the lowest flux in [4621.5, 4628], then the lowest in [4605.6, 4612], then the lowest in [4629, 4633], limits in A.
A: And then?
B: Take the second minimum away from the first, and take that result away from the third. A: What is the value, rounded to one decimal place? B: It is 2.8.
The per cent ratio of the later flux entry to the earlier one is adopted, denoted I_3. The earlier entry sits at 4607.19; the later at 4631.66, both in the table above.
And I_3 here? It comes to 99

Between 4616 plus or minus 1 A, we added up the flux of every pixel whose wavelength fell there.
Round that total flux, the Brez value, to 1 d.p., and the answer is 7.9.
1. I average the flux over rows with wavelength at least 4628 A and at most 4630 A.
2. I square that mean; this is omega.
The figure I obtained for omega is 13.1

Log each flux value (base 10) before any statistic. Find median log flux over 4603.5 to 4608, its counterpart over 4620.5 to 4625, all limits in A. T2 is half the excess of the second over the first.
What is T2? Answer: 0.000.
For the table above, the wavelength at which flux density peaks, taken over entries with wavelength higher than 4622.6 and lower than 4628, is 4626.33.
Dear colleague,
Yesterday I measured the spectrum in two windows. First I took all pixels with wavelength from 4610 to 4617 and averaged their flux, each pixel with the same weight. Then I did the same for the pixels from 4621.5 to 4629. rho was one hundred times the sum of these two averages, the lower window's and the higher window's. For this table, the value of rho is 857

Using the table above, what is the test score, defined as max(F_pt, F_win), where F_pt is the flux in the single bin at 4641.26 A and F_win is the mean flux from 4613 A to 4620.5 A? 4.14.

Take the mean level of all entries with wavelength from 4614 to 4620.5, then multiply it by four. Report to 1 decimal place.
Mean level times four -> 16.4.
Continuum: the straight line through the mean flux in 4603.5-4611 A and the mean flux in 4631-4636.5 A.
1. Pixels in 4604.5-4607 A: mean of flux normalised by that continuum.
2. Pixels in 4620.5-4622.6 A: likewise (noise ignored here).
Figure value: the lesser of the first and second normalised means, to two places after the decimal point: 0.89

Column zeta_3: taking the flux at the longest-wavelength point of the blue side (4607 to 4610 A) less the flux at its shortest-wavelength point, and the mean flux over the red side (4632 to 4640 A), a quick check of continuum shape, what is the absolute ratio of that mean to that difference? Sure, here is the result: 11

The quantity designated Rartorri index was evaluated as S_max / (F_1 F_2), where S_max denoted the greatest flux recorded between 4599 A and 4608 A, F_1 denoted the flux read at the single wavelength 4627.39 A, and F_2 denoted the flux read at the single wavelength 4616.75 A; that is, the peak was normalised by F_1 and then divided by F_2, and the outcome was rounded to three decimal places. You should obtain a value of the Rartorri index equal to 0.272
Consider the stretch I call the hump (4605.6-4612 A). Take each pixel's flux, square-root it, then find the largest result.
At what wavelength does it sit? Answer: 4606.13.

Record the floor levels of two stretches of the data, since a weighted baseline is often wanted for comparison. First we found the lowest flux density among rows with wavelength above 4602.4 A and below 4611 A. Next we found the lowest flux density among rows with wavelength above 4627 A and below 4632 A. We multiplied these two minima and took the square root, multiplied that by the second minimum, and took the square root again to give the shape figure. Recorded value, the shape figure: 3.49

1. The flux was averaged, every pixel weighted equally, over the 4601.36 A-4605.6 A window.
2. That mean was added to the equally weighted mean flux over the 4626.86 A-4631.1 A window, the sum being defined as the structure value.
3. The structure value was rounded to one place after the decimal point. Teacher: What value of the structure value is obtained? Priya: 8.6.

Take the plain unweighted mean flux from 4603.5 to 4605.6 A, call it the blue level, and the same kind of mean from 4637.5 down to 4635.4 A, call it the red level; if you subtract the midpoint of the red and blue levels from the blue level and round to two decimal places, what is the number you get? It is -0.30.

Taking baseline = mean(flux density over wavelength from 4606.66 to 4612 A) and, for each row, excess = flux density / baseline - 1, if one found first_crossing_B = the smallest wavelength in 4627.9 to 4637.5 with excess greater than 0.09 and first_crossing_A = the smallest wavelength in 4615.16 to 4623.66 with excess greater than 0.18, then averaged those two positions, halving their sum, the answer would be 4625.3 A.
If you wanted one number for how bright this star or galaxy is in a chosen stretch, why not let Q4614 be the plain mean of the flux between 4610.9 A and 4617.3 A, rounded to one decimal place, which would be 4.1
